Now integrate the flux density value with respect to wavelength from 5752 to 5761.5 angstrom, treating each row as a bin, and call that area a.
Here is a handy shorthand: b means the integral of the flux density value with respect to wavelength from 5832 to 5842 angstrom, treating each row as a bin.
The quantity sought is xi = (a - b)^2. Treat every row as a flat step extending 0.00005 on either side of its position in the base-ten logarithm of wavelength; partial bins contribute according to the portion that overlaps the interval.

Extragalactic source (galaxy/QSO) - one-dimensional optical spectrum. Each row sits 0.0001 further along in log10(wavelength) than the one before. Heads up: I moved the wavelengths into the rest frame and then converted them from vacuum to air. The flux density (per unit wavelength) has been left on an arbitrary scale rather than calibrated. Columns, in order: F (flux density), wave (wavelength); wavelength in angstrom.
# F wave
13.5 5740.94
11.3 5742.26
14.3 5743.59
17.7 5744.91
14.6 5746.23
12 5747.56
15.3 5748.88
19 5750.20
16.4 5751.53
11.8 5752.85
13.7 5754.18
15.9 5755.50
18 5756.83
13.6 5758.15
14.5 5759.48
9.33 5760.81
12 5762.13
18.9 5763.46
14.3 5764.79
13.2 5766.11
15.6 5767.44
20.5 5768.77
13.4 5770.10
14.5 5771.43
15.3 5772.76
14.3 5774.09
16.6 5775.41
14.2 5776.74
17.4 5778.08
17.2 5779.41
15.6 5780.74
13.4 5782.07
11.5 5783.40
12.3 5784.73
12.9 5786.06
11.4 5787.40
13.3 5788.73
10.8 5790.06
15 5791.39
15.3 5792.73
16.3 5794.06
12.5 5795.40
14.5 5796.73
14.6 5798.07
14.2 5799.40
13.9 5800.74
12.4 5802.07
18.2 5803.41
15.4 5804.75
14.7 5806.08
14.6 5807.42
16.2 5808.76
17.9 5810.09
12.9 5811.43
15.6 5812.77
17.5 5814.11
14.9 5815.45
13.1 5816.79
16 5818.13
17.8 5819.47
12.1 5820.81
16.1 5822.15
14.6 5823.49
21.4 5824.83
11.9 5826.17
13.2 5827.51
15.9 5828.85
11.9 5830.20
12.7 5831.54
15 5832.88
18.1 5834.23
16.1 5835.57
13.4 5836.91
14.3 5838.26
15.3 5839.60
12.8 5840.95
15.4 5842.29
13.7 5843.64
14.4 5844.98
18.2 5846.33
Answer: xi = 316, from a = 132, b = 150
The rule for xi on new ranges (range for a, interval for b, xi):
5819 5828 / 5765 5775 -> 224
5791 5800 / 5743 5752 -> 80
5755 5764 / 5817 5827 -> 616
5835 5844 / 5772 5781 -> 151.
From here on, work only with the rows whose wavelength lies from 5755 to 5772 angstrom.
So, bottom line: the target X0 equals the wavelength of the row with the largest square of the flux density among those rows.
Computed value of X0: 5768.77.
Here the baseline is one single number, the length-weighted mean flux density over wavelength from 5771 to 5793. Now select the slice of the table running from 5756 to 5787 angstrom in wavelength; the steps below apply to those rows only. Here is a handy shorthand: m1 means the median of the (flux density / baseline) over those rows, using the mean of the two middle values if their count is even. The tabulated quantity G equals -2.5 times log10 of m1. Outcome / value -0.01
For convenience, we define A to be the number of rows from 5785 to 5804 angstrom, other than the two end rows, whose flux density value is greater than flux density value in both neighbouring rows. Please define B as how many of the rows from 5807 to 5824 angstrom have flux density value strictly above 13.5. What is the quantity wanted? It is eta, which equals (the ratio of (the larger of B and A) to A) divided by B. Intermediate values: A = 3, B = 10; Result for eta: 0.33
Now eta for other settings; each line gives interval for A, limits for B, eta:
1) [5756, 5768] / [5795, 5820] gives 0.50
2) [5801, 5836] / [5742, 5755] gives 0.14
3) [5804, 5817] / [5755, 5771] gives 0.50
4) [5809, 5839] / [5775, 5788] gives 0.20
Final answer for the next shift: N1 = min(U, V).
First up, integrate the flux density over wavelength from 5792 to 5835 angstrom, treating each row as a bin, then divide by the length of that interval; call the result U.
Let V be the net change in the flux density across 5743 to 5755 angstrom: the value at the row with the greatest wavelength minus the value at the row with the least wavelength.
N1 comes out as -1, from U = 15.0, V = -1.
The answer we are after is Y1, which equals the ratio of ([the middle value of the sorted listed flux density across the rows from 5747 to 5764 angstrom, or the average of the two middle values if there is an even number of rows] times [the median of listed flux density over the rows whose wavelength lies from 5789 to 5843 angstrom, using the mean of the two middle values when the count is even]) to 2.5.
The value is 86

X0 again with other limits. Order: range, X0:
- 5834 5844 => 5834.23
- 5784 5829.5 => 5824.83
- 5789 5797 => 5794.06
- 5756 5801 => 5768.77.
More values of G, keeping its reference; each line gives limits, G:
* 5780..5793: 0.08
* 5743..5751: -0.06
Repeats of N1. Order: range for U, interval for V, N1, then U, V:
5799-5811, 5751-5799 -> -2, 15.3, -2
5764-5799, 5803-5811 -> 0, 14.5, 0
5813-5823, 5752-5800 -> 2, 15.3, 2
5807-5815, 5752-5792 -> 3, 15.8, 3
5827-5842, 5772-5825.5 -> 6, 14.5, 6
